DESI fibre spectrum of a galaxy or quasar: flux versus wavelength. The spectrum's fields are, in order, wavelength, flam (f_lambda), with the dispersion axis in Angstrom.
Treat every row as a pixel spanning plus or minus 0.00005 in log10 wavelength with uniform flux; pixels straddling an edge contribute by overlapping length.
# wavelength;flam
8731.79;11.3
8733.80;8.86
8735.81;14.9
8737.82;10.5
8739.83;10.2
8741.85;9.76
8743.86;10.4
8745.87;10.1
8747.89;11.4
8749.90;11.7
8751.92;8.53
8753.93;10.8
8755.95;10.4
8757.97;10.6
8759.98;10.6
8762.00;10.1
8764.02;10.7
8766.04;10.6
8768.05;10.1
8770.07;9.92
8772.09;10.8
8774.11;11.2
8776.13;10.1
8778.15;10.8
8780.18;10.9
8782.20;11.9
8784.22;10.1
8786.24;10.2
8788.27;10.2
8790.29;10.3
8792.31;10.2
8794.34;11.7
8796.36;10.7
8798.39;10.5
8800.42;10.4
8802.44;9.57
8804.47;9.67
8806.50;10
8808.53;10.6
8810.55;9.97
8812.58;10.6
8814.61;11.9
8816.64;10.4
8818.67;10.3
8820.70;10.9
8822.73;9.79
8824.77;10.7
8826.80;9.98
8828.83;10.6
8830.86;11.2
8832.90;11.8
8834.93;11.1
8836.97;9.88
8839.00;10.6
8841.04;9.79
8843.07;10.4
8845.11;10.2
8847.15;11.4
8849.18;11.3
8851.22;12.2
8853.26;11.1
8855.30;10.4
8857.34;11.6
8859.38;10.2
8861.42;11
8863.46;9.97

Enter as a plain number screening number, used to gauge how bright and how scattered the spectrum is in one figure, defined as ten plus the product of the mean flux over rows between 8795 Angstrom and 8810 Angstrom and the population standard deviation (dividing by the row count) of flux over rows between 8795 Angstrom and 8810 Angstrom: 14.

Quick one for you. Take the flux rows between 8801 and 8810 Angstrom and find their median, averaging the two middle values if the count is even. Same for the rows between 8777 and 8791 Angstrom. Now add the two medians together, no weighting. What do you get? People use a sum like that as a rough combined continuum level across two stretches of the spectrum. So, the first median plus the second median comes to 20.1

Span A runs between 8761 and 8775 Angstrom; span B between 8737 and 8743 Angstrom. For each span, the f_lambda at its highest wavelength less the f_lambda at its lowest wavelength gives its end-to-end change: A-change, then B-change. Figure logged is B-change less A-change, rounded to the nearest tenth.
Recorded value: -1.8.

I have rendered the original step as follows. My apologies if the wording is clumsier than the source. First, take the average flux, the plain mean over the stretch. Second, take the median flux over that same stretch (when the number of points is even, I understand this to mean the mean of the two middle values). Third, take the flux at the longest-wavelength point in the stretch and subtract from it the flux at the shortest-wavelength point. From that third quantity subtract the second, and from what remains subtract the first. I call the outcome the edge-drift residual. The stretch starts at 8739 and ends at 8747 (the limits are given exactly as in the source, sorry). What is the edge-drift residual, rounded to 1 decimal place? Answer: -20.4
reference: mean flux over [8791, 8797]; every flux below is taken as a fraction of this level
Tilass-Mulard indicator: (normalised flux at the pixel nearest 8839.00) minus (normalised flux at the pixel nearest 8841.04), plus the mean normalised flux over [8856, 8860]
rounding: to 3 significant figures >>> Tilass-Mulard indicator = 1.08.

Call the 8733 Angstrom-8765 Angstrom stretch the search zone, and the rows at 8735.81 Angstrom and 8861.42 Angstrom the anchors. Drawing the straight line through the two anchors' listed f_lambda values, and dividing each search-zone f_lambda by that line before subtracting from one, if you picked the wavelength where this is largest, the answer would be 8733.80 Angstrom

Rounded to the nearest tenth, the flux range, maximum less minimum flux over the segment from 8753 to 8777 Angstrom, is 1.3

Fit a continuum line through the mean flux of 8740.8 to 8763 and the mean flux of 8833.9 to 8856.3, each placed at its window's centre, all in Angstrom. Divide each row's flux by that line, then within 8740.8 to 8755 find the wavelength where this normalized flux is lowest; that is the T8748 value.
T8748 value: 8751.92 Angstrom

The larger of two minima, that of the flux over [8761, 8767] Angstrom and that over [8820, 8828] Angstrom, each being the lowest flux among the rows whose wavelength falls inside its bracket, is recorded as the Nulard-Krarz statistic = 10.1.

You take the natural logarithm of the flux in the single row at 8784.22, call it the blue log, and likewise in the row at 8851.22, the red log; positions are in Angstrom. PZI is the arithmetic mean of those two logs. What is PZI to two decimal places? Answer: 2.41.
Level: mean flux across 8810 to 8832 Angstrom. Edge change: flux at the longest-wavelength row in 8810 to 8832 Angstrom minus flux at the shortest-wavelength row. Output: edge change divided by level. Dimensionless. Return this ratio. 0.12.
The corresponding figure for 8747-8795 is 0.03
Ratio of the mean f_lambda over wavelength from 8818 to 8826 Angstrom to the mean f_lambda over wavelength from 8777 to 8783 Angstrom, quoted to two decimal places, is 0.93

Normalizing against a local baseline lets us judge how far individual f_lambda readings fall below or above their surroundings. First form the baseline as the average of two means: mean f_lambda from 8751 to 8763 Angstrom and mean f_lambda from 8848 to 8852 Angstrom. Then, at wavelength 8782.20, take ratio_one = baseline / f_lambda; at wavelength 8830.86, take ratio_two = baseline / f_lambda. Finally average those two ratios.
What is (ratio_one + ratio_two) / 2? 0.95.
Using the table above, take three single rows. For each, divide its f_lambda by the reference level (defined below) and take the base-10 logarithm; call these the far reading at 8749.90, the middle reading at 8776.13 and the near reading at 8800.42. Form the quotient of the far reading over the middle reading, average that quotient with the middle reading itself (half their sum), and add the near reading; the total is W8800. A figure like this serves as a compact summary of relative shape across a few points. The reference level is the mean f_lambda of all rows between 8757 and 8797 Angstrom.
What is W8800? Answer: -1.1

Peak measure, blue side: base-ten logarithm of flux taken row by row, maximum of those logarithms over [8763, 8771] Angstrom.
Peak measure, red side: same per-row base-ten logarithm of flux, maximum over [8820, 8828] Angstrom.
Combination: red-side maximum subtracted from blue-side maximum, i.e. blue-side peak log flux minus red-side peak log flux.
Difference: -0.01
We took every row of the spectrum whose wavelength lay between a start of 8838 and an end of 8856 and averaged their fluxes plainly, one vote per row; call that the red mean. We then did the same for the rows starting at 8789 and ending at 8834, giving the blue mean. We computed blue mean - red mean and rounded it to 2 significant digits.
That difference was -0.29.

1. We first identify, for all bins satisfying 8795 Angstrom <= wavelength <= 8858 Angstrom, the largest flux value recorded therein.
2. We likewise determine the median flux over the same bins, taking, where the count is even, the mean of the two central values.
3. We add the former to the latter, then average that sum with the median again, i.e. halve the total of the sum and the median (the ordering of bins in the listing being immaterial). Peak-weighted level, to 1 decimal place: 16.7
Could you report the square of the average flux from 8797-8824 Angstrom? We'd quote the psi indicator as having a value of 107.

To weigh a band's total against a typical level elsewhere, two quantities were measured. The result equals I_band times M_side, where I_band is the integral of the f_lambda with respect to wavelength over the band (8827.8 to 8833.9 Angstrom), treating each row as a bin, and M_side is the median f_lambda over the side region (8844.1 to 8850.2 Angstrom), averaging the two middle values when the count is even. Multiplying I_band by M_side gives 772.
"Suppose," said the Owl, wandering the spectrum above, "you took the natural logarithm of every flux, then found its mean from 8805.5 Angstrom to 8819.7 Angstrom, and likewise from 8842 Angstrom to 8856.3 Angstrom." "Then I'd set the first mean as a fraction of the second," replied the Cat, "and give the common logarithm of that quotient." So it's -0.008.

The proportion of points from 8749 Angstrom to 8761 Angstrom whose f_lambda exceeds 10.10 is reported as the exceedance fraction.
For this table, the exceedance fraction 0.83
